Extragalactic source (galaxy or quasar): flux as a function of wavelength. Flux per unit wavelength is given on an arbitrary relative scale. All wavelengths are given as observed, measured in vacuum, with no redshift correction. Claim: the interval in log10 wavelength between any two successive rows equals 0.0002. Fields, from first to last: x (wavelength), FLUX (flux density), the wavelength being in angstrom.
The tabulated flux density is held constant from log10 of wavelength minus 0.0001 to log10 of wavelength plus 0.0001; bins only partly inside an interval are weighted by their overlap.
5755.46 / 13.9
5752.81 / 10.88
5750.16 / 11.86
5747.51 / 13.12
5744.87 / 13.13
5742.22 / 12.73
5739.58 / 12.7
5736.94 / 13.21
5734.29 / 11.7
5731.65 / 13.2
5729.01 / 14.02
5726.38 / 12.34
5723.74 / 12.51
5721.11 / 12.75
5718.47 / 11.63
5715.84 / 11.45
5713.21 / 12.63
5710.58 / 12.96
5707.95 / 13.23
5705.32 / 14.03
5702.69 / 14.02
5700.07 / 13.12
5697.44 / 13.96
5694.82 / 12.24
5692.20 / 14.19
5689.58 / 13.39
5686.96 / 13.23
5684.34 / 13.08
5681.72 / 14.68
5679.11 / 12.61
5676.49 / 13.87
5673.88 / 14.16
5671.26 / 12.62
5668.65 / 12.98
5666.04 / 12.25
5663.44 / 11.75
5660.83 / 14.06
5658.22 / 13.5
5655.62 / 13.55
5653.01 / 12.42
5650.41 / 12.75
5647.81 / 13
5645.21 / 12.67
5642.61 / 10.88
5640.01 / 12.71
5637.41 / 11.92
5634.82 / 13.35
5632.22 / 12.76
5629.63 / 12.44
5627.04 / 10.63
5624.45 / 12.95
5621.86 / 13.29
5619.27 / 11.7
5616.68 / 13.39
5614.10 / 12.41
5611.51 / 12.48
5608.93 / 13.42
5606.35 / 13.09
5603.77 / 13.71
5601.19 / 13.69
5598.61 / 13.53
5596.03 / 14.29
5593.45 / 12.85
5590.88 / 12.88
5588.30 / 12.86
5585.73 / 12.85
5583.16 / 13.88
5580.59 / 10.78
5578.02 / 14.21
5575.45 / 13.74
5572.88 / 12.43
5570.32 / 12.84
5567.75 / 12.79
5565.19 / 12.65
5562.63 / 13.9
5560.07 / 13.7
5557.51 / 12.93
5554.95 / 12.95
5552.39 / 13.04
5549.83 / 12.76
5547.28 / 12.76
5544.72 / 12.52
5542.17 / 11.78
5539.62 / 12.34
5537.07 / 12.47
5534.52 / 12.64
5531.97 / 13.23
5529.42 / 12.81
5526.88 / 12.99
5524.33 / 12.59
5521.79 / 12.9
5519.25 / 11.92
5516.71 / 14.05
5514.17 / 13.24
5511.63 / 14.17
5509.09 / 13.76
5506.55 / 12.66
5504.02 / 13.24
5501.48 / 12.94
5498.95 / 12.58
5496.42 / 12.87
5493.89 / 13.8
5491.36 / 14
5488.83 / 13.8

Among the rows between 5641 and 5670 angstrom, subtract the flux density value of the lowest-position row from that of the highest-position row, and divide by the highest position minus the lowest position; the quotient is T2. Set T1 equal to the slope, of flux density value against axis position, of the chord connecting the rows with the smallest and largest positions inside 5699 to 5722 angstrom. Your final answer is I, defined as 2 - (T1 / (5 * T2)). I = 2.0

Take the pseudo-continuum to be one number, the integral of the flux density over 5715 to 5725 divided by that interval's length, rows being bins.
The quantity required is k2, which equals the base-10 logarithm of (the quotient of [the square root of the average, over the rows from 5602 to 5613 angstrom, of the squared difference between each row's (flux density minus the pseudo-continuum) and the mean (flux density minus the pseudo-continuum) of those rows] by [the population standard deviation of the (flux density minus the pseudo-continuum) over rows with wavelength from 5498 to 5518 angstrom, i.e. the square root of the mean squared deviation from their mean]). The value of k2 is -0.09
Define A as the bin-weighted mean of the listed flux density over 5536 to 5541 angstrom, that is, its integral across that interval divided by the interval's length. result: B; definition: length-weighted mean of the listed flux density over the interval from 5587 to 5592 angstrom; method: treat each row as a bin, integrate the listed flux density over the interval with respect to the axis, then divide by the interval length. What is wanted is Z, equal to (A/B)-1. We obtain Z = -0.04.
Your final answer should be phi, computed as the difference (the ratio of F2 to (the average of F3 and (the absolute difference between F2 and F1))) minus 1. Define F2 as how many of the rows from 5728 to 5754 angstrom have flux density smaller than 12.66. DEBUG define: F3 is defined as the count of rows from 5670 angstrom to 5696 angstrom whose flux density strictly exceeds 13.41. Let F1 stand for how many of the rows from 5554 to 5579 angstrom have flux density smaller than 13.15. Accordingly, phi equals -0.1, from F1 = 6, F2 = 3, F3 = 4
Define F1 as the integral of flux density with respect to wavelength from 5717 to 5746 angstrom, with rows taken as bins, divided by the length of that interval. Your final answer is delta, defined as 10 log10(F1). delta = 11.0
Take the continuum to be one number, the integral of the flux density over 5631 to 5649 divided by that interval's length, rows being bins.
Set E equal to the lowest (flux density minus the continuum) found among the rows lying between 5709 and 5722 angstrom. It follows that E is -1.0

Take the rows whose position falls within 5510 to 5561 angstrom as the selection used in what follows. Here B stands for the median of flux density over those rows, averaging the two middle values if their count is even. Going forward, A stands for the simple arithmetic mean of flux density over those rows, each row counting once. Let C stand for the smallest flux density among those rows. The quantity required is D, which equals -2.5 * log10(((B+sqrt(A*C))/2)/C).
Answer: -0.07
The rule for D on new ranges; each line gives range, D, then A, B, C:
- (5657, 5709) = -0.10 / 13.3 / 13.3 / 11.75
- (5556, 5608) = -0.16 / 13.2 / 13.0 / 10.78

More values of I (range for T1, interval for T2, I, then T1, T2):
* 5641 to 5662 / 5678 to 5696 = 3.5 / 0.175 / -0.024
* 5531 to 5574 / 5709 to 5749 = 2.9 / -0.020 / 0.004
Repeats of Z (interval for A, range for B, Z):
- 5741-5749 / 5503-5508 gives 0.00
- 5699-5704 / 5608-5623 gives 0.07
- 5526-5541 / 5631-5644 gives 0.03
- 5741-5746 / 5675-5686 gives -0.05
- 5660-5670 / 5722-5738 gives -0.01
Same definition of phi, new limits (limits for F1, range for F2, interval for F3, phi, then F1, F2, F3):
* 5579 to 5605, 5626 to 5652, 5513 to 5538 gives 3.0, 5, 4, 1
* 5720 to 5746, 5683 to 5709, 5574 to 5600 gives -0.8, 7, 1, 5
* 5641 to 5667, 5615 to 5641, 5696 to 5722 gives 0.3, 7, 4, 3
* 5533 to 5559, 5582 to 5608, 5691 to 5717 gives -1.0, 10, 0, 4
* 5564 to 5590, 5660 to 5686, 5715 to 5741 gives 1.0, 7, 4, 1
